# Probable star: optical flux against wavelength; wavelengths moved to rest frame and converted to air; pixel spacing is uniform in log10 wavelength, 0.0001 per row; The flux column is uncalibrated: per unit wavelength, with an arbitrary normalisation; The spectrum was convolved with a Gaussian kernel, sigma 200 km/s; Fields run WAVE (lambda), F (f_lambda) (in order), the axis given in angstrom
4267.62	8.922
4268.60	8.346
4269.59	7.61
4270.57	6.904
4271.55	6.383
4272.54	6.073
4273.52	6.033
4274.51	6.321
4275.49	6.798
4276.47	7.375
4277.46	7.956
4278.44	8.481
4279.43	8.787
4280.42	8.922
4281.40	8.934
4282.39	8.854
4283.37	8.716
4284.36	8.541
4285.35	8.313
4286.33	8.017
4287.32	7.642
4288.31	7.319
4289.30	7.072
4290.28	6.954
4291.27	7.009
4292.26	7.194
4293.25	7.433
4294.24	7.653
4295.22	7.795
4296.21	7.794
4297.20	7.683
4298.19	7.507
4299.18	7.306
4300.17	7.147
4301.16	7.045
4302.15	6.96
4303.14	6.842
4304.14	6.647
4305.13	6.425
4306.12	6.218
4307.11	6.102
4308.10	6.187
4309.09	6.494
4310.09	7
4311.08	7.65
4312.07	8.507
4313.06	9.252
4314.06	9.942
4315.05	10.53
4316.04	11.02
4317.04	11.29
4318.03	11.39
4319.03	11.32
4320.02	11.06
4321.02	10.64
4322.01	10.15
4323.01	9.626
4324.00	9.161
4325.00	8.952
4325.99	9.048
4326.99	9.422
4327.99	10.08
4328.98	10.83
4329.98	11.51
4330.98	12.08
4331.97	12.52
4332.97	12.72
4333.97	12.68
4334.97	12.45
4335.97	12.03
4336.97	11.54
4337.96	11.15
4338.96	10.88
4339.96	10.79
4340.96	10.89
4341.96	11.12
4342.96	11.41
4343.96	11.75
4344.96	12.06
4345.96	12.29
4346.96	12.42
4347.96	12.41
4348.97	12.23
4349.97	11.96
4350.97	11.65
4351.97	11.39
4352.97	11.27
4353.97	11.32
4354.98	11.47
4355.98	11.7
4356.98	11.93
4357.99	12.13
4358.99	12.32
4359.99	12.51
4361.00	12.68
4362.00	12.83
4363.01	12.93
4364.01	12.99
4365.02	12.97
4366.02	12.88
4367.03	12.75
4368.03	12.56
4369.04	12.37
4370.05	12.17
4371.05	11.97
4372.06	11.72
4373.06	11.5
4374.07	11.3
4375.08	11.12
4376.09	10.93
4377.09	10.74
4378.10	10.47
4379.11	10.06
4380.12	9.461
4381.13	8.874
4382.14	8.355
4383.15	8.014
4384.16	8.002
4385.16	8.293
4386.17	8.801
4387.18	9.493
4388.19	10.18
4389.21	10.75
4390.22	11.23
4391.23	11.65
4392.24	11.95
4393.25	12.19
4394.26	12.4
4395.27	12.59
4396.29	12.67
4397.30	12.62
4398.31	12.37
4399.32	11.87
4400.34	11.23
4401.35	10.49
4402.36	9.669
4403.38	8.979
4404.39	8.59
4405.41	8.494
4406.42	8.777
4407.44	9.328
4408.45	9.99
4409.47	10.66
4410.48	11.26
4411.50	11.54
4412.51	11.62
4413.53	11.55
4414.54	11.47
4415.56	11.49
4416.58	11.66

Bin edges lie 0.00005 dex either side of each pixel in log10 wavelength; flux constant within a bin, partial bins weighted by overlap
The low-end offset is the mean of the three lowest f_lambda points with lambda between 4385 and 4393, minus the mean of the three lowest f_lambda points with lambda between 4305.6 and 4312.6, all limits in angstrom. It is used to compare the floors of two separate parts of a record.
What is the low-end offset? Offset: 2.7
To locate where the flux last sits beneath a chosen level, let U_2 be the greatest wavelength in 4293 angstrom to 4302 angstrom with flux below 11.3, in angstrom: 4301.16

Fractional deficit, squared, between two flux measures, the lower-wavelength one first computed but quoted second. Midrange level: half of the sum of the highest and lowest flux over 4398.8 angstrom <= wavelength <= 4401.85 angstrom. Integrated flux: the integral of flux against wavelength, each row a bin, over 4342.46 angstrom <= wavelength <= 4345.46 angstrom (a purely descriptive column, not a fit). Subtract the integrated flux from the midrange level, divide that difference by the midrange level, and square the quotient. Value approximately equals 5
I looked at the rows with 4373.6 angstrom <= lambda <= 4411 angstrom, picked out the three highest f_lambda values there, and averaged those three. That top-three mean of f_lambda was 12.6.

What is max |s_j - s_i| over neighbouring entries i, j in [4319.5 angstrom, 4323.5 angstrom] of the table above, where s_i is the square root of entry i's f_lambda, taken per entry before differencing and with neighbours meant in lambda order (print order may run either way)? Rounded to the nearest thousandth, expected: 0.083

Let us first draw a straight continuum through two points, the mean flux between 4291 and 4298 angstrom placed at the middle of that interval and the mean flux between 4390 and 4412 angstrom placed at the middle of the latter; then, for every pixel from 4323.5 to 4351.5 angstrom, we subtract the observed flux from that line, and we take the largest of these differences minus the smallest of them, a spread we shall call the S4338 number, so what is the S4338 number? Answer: 3.5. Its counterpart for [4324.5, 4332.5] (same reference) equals 3.3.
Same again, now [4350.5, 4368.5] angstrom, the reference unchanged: 1.4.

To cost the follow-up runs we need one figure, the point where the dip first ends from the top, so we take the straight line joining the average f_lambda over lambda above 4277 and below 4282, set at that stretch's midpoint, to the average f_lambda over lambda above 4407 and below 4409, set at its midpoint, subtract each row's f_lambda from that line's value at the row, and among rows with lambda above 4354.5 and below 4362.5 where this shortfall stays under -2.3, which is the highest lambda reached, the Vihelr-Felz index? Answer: 4362.00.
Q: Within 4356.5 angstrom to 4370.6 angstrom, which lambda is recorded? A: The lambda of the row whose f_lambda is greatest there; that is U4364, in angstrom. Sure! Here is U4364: 4364.01 angstrom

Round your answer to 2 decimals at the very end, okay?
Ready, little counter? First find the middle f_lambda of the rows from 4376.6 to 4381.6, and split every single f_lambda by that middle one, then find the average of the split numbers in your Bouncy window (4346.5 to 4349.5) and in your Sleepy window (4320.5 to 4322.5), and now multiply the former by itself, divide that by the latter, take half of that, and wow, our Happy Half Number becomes 0.73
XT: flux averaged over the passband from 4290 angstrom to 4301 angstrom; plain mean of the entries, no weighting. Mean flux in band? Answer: 7.4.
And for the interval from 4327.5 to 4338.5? 11.8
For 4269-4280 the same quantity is 7.2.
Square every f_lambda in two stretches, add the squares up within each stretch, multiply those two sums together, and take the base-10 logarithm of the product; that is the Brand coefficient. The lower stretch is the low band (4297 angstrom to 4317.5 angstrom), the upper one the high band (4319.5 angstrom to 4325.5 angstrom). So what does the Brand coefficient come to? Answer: 5.9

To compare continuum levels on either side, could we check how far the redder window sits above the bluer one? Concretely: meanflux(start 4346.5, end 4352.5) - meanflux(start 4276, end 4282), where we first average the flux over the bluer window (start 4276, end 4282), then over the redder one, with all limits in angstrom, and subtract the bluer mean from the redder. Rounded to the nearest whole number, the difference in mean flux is 4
